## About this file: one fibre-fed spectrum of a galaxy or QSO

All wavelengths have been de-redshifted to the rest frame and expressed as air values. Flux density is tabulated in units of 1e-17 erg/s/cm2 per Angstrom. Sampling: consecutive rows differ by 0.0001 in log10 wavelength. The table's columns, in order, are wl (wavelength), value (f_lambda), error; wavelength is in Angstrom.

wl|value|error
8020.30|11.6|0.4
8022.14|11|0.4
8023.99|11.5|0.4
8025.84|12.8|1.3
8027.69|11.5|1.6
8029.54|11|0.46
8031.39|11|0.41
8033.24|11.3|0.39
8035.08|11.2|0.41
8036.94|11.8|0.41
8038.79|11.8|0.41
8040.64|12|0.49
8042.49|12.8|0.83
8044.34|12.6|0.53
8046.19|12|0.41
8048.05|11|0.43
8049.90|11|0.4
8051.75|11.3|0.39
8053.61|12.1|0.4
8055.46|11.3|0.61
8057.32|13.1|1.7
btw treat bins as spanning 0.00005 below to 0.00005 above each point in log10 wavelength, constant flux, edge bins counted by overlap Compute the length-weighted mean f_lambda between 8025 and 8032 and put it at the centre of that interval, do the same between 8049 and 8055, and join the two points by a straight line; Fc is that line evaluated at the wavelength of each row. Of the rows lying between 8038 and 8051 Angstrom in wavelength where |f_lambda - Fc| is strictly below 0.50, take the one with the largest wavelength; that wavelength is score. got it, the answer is 8049.90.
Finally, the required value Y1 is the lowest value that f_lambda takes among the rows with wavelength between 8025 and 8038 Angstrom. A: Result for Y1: 11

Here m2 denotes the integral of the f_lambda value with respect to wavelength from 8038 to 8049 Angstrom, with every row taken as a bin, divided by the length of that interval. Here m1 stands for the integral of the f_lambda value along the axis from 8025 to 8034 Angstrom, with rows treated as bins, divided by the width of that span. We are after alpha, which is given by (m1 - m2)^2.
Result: 0.28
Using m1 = 11.5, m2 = 12.0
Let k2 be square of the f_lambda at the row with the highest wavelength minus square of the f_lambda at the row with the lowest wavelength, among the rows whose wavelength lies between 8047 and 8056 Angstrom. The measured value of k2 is 7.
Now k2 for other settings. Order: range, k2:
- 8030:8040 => 18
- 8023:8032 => -11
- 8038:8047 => 5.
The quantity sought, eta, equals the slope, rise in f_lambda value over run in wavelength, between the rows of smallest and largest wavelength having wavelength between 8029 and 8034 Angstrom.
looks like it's 0.08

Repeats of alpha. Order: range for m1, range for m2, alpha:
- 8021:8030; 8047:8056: 0.06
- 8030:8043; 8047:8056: 0.09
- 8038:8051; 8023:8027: 0.04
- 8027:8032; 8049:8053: 0.00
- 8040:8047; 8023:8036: 0.83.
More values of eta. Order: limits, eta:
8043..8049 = -0.43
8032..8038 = 0.14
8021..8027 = 0.49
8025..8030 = -0.49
